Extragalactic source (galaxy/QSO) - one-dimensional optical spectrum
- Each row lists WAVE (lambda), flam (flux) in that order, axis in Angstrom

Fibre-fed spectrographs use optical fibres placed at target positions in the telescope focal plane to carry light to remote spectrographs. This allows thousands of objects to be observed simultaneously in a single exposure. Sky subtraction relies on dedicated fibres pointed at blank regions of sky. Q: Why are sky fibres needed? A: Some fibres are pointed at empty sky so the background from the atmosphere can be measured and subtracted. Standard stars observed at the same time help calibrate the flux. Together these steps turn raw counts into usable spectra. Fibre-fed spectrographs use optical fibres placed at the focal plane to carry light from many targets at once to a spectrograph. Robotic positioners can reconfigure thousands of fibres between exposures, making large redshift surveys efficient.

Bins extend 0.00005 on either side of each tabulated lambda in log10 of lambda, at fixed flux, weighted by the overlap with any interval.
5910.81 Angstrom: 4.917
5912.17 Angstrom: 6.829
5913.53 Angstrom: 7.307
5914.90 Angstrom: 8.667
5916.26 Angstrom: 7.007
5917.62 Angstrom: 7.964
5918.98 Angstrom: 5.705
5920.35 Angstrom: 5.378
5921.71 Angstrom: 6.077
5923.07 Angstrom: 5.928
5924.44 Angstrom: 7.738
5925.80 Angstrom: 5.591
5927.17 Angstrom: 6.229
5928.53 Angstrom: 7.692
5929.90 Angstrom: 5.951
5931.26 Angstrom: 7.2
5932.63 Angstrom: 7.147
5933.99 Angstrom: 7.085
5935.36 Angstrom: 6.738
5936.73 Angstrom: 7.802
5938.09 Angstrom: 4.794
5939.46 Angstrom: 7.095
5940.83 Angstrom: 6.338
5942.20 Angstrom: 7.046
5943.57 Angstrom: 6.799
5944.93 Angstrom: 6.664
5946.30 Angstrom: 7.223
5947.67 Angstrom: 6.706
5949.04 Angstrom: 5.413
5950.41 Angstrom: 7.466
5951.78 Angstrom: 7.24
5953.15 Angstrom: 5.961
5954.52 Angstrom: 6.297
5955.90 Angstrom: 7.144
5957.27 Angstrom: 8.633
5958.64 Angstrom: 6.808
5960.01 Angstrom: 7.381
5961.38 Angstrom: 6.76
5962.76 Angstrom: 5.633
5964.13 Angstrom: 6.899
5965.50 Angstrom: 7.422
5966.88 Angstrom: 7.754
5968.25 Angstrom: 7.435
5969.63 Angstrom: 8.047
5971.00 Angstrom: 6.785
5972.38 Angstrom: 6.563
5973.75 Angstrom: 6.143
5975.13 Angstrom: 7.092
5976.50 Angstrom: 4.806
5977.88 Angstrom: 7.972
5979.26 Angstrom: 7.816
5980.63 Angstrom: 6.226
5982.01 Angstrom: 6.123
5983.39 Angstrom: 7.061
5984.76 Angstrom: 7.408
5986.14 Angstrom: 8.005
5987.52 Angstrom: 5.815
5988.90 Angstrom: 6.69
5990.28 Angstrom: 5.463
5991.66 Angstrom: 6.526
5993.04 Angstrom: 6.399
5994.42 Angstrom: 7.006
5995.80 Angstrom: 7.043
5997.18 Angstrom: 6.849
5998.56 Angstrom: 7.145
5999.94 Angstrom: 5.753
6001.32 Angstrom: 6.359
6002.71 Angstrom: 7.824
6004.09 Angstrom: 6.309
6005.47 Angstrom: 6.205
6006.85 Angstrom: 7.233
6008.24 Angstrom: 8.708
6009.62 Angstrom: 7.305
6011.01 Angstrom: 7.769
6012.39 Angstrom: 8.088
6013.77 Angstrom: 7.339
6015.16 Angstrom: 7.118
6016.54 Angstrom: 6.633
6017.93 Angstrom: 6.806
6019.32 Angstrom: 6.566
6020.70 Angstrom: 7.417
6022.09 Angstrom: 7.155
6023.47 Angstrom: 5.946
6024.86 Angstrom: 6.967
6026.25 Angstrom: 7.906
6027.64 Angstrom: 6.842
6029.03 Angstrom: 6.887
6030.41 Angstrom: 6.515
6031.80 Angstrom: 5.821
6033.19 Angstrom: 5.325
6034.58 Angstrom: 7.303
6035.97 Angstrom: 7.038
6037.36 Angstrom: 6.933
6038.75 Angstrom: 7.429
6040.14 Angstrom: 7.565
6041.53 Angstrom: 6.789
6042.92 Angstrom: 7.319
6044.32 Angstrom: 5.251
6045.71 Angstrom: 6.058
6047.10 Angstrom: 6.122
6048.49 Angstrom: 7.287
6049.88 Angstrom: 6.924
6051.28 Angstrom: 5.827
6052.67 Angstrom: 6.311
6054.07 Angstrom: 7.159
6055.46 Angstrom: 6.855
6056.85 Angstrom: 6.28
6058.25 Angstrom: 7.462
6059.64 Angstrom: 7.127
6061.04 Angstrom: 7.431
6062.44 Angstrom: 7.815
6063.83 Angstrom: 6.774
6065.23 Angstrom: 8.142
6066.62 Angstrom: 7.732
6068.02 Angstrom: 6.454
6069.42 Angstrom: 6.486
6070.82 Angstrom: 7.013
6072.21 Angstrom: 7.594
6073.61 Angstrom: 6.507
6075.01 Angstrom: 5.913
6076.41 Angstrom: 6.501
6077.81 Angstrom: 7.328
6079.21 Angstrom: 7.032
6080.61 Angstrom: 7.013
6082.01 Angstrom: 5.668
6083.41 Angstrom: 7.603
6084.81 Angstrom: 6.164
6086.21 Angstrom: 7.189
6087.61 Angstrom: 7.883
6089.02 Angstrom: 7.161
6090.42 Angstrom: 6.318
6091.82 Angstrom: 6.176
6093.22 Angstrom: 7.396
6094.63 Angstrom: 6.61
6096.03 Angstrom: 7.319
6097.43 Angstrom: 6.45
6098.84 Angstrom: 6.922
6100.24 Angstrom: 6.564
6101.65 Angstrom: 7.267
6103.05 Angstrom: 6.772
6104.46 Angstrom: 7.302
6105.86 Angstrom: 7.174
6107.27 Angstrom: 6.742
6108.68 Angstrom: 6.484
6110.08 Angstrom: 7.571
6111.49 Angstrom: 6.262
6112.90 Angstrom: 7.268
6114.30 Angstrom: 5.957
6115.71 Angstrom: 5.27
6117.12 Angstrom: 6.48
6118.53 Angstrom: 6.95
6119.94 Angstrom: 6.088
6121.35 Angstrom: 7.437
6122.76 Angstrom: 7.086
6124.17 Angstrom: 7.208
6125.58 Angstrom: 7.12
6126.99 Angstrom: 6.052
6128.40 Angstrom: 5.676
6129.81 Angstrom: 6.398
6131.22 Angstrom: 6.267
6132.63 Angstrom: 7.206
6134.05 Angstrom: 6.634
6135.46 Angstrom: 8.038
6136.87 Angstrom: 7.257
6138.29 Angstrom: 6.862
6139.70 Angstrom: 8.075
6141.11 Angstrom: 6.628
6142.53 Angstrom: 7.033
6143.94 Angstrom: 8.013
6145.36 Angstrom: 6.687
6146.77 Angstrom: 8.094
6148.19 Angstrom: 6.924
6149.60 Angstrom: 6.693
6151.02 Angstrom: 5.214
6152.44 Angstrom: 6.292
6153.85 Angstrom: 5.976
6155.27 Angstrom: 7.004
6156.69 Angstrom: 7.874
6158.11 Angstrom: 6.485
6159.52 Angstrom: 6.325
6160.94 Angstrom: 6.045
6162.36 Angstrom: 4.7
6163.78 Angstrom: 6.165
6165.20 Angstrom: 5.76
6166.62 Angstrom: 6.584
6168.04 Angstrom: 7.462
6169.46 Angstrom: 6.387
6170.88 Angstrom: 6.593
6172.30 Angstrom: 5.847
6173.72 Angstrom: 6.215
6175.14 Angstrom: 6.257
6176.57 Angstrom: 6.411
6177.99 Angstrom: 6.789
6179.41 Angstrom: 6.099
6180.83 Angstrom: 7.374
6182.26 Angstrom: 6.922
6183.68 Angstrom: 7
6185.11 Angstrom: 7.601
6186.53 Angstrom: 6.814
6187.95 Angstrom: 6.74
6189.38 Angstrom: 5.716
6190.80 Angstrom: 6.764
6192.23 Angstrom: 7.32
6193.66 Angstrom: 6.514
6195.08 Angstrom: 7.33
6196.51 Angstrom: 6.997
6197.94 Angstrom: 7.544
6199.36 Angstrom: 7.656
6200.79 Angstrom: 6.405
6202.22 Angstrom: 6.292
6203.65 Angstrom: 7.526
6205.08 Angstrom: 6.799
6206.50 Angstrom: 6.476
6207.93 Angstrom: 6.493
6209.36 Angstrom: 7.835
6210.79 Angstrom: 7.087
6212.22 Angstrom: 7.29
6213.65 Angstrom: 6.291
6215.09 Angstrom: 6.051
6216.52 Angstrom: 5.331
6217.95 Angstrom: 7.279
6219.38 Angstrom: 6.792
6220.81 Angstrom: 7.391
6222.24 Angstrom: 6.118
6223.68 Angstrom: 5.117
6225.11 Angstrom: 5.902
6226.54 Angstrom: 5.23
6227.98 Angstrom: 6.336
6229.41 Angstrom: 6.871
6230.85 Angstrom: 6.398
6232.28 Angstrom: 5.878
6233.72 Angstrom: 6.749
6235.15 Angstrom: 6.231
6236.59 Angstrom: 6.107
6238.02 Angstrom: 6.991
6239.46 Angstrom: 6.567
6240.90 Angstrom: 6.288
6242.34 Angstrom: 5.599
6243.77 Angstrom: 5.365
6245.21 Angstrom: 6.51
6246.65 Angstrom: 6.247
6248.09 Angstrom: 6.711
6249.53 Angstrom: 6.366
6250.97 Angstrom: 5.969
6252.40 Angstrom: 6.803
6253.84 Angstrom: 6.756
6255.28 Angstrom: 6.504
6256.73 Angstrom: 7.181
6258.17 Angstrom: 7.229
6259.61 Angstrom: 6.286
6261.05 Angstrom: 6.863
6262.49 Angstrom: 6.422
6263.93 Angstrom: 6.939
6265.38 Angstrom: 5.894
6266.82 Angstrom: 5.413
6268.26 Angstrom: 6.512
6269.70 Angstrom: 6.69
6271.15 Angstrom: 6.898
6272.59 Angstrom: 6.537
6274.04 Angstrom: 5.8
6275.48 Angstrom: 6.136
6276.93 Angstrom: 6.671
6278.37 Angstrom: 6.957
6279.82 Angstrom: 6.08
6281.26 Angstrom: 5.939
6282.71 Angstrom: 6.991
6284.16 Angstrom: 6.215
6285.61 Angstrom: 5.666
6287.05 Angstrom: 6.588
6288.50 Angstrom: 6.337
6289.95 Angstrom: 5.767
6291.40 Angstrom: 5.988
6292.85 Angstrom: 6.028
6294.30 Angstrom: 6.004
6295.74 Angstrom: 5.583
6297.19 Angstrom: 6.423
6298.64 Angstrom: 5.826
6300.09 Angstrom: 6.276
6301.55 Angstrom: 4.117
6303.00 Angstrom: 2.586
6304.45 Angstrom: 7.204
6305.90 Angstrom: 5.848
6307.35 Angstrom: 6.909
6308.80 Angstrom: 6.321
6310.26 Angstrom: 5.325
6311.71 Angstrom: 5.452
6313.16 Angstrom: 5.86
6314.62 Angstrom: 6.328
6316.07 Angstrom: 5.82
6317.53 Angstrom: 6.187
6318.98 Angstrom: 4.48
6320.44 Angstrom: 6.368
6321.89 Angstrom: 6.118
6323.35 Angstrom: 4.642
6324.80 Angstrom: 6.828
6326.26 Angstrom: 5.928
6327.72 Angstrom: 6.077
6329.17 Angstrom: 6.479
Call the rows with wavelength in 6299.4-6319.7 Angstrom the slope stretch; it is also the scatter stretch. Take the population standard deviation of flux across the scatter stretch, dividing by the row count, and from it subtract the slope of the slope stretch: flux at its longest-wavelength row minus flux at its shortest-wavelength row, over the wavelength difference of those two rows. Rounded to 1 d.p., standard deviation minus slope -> 1.3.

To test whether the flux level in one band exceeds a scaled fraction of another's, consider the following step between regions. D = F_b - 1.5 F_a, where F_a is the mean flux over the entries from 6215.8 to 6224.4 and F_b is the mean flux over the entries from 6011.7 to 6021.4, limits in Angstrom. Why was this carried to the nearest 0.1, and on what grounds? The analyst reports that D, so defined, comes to -2.4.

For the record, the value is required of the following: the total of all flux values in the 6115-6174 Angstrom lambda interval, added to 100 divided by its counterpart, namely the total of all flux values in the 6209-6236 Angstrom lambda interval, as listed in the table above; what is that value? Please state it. 280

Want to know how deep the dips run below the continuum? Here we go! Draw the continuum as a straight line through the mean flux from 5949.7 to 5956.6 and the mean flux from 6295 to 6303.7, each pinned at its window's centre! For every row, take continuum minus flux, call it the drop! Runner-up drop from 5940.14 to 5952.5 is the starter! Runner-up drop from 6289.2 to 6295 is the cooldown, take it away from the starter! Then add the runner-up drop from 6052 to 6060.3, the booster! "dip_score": 1.4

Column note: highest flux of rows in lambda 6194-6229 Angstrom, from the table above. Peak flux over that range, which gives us 7.835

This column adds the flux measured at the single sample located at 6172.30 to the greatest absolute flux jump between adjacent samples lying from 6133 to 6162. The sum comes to 7.3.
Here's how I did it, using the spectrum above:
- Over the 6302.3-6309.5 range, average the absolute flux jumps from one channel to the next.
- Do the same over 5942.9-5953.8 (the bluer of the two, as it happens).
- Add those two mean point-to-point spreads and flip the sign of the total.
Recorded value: -2.77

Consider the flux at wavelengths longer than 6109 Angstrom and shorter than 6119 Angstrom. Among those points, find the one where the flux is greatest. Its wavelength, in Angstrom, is 6110.08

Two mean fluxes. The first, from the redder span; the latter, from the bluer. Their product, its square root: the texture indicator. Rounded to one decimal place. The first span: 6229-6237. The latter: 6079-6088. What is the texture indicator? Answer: 6.6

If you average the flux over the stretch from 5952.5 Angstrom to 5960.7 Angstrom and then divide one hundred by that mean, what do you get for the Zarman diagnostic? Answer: 14.2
